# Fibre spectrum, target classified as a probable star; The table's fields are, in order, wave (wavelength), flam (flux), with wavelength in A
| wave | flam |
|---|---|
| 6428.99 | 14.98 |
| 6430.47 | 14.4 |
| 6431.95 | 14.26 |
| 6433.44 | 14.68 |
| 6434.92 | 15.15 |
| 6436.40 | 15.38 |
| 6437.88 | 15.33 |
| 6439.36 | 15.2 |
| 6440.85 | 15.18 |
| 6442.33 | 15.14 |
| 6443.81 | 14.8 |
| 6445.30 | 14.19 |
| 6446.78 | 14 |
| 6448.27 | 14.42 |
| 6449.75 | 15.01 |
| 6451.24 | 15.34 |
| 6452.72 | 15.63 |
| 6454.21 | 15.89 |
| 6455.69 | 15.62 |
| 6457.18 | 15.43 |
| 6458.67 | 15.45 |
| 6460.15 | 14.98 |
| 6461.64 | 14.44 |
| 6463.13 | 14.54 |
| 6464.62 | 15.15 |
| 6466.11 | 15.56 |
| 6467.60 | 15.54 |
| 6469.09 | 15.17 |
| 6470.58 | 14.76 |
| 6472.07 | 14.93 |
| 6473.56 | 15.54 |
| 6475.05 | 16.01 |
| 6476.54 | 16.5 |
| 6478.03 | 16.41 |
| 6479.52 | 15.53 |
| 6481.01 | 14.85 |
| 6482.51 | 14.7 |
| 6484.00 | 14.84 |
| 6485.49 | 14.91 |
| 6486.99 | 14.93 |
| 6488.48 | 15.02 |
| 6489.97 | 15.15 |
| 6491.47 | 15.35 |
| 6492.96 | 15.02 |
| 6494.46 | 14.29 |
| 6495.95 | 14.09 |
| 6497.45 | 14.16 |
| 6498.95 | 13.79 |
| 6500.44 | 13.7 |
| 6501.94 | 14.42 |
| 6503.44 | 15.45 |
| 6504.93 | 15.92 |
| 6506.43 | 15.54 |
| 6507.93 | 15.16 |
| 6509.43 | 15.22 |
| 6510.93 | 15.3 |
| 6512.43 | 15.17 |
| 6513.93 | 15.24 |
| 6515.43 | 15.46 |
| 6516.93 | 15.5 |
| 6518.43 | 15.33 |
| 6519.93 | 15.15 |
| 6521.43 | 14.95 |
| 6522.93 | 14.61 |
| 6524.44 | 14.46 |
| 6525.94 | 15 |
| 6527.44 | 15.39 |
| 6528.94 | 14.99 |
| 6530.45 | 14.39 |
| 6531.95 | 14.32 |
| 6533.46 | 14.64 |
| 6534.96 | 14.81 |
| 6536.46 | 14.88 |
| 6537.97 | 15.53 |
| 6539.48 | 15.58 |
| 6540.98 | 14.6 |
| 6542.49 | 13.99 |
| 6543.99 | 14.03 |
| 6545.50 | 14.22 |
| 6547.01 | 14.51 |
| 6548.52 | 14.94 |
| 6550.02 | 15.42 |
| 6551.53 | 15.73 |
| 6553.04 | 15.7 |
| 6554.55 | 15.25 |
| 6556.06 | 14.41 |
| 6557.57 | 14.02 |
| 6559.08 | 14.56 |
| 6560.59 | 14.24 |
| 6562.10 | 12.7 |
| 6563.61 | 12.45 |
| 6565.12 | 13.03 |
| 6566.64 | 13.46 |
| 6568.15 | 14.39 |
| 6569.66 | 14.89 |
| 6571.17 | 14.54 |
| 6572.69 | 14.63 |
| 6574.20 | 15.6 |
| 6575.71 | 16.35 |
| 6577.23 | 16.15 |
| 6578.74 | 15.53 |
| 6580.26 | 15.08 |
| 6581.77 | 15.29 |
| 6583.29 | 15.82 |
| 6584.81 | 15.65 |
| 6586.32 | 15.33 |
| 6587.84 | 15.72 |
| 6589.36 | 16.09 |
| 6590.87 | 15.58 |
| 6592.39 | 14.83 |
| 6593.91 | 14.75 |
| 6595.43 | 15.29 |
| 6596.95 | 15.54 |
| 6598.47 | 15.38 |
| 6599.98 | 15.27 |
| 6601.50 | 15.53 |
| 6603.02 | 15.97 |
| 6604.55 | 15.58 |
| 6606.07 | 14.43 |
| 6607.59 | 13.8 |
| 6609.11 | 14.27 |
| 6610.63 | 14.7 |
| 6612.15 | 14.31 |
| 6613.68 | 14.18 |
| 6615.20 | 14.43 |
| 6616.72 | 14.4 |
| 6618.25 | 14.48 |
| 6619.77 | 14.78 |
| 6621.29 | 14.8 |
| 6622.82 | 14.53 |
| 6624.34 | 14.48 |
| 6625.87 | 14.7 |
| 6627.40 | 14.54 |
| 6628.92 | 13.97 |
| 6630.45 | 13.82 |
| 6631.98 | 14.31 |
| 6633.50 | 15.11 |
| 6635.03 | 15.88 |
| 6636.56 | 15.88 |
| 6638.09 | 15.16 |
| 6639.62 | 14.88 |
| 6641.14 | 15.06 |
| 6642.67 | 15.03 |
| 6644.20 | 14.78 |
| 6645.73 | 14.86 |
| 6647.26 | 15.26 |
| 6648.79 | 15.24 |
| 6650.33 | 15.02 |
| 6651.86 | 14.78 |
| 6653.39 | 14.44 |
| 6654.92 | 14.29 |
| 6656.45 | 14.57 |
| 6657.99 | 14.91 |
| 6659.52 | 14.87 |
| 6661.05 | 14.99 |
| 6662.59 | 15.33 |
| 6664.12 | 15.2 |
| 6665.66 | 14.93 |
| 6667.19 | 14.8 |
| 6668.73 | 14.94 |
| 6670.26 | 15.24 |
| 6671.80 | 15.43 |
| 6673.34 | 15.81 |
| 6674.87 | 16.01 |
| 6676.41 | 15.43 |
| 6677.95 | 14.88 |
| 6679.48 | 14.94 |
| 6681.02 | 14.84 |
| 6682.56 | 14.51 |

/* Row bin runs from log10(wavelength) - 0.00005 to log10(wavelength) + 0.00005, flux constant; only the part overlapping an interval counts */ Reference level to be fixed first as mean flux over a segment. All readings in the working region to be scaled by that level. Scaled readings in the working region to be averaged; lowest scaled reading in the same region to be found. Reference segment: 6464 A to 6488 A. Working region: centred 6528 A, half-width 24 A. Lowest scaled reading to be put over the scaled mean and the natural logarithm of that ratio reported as -0.070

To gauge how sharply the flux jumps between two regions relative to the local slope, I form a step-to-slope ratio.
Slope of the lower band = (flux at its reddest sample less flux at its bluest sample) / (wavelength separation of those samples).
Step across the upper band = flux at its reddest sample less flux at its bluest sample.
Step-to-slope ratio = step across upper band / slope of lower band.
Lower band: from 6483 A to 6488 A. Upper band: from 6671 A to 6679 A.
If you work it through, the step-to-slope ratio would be -18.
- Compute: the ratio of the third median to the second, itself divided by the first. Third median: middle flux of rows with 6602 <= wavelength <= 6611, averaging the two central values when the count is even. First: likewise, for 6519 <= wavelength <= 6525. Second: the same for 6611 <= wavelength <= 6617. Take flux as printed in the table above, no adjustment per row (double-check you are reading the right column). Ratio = 0.0686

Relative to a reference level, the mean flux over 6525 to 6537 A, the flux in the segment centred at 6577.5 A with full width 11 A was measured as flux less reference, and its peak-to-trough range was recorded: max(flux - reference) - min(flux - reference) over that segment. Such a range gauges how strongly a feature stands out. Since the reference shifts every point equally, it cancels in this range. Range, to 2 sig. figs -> 1.7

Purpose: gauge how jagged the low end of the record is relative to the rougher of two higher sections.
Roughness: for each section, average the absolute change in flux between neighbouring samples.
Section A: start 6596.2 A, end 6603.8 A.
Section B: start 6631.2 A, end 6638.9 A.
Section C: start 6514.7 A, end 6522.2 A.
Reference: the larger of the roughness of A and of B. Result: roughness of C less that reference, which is -0.4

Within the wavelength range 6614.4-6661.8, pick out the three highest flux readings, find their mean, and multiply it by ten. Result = 157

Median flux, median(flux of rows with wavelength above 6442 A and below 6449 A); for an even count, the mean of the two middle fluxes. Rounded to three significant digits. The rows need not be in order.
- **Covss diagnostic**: 14.4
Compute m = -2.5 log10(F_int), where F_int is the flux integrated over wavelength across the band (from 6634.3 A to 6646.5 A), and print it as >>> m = -5.67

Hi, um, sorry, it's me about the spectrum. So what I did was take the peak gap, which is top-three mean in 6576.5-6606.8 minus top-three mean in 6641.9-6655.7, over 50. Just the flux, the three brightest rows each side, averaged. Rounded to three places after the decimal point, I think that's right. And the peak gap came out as 0.018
